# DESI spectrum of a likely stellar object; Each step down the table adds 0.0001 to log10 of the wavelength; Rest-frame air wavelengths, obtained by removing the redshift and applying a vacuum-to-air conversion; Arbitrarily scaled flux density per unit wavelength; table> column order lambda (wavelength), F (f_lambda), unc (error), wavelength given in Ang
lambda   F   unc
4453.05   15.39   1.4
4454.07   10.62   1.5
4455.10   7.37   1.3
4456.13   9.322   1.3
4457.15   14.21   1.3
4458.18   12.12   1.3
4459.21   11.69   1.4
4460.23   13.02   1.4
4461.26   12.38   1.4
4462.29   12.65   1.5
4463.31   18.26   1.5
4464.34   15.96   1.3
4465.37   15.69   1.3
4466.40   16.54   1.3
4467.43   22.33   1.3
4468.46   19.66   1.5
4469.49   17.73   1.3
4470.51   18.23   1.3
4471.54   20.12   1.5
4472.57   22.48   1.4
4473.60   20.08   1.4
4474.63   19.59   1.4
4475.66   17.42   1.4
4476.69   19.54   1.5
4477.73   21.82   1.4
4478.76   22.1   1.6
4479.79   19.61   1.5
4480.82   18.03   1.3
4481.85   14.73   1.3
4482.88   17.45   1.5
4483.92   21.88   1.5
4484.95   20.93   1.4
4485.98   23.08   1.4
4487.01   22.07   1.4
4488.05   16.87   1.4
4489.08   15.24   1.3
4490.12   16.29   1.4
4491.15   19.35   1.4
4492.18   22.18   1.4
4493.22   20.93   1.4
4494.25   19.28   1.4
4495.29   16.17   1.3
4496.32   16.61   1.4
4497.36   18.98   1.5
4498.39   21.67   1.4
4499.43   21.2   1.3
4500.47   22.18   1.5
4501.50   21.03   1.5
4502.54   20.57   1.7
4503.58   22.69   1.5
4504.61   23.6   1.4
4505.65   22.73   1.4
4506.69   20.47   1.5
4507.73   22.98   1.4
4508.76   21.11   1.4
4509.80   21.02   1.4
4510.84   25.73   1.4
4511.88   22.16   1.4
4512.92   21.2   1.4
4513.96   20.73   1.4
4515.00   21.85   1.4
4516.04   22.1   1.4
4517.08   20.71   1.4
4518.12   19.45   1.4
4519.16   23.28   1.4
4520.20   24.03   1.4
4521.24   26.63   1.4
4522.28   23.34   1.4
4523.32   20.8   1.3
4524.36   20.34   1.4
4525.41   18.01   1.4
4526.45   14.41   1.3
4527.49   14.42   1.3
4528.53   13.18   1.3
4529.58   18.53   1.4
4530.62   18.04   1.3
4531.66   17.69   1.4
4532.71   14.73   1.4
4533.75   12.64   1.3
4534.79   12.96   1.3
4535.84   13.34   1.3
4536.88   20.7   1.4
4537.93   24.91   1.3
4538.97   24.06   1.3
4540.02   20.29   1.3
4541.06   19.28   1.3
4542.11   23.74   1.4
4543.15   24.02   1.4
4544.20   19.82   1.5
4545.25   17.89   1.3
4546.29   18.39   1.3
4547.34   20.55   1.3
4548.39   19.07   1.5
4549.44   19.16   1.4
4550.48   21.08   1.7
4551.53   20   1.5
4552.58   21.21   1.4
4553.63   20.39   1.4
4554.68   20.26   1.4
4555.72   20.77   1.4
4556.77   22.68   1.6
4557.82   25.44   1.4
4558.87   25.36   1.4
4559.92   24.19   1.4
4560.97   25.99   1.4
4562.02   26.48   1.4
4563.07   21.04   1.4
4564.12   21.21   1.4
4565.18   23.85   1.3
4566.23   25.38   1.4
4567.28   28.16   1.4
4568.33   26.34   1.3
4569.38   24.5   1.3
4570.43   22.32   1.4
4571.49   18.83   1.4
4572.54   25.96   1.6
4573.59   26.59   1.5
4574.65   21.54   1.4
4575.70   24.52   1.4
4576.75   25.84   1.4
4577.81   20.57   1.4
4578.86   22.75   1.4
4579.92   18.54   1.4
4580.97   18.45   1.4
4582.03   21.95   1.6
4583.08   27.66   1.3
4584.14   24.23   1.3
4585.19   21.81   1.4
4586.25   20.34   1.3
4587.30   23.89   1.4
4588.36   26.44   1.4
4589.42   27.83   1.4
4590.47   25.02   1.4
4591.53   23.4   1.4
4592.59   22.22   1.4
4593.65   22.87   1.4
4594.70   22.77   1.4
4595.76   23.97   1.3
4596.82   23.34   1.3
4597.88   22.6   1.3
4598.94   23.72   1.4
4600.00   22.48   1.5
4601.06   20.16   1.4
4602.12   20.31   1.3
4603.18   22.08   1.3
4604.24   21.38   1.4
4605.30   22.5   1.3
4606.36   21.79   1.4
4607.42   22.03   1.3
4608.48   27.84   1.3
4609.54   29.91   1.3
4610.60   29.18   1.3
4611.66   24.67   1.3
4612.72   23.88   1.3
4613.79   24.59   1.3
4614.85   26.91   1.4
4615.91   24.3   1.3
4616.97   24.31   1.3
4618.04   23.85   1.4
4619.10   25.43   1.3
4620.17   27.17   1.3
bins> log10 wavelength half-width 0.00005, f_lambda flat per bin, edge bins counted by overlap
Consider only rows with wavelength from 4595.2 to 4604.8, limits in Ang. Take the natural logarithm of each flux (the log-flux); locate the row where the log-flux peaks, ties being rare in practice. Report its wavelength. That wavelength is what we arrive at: 4595.76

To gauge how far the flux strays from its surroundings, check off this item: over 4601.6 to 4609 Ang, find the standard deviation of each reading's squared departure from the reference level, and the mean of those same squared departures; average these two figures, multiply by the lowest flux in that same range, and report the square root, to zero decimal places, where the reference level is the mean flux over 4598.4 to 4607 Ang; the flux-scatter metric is 14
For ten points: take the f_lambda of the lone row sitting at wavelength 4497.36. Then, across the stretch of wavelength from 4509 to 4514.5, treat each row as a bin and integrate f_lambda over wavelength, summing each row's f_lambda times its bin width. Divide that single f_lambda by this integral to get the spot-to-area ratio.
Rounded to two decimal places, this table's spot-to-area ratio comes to 0.16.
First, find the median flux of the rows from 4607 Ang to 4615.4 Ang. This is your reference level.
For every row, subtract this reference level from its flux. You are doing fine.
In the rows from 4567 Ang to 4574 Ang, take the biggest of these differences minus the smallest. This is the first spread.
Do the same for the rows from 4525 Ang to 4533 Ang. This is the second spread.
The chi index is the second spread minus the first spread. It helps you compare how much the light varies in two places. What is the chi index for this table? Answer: -4.0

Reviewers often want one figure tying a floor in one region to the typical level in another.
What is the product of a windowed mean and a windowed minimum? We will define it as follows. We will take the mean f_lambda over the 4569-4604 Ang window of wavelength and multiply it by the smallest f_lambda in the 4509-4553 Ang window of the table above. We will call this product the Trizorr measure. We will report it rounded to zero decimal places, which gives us 291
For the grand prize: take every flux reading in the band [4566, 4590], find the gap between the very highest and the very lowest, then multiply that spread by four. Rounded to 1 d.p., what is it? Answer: 38.8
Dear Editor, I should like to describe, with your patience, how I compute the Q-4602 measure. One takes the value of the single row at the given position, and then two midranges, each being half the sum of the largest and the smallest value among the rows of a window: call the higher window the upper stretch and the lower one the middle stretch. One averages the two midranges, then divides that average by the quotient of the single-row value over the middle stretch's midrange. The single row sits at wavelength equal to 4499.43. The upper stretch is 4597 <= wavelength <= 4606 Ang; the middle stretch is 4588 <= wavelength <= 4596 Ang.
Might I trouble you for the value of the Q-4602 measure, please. 28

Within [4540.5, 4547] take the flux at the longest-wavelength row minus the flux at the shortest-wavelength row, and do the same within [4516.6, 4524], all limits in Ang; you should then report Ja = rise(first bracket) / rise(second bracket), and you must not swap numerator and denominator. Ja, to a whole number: -10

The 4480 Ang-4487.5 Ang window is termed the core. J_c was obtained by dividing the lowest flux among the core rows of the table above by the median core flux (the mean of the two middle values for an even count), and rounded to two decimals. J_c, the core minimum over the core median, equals 0.70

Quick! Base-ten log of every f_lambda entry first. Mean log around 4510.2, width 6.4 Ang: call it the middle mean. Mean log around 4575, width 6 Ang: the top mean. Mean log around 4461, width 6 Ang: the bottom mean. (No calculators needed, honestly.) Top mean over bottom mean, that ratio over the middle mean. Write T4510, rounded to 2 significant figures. 0.91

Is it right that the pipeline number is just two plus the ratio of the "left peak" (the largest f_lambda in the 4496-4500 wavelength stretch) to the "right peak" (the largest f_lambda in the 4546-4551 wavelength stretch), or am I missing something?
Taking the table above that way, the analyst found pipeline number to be 3.03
